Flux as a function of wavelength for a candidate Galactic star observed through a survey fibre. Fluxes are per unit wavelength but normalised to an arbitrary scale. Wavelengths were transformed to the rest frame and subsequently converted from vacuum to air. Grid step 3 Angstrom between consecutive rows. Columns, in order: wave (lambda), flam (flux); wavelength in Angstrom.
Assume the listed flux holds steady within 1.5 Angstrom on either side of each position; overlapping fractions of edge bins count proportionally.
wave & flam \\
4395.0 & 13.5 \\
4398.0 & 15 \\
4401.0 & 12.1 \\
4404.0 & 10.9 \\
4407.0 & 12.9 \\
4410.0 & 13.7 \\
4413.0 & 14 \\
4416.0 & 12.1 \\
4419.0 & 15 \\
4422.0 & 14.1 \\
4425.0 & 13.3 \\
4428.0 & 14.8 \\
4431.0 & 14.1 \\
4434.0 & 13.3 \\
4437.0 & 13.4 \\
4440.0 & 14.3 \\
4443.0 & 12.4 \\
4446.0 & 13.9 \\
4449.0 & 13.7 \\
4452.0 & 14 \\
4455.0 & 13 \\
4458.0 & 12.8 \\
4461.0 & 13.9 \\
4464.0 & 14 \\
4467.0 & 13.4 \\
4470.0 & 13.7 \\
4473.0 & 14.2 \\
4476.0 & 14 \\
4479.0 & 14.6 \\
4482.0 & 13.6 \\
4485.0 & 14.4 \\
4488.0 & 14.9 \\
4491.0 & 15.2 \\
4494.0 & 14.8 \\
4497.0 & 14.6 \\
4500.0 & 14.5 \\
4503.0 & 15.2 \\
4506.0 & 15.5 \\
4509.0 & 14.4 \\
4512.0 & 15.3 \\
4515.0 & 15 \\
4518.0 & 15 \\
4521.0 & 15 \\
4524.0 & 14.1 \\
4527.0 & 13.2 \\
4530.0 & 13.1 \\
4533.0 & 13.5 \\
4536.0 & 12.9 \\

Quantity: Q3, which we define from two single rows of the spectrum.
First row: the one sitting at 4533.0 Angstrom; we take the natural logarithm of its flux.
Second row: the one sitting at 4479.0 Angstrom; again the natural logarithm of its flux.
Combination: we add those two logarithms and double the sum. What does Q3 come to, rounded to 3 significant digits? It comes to 10.6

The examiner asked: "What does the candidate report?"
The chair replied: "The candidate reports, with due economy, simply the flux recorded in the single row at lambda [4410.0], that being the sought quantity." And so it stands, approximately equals 13.7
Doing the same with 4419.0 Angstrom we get 15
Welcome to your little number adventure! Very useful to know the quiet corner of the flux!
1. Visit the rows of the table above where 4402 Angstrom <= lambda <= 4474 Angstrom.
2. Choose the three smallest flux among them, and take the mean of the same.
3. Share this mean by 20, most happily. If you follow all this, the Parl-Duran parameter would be 0.590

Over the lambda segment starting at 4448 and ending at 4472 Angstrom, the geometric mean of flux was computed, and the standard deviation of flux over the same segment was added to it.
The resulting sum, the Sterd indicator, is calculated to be 14.0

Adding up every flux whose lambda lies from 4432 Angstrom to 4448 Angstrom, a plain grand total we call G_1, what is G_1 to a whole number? 67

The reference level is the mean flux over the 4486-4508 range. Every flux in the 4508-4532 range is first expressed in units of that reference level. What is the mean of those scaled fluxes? 0.962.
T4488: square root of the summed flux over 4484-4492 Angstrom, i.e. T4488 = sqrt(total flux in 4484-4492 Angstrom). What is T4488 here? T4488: 6.7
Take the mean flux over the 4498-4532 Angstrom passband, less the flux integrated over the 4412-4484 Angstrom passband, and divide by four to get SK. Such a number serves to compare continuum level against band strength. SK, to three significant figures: -244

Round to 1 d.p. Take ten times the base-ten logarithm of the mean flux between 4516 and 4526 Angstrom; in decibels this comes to 11.7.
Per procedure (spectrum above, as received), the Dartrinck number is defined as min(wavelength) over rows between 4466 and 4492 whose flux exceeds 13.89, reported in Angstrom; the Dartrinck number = 4473.0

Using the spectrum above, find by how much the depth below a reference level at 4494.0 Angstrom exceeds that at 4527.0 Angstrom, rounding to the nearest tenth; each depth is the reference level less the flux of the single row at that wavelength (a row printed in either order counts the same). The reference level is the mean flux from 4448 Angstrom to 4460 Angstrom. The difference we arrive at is -1.6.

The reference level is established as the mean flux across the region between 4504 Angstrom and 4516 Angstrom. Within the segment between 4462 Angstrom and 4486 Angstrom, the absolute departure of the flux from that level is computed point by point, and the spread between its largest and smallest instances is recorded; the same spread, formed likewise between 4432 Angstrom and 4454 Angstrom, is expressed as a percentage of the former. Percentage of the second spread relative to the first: 158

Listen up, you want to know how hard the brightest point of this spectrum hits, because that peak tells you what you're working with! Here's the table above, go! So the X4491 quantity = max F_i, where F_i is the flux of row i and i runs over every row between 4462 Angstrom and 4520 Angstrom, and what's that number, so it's 15.5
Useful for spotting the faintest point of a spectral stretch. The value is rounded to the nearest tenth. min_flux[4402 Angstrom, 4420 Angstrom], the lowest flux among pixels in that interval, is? 10.9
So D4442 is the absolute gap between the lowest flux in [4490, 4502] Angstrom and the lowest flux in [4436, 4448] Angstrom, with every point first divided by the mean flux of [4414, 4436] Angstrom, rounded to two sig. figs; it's 0.15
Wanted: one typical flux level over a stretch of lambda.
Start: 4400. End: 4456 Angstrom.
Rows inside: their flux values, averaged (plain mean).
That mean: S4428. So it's 13.4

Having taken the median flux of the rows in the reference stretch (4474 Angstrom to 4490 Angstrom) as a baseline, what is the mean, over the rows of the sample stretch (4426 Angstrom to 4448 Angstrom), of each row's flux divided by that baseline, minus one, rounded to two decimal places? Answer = -0.05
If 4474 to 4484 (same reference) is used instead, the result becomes -0.02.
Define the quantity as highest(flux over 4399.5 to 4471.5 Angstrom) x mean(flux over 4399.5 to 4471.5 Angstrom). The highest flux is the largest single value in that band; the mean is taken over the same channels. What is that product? 202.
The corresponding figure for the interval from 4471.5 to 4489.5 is 213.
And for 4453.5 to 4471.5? 189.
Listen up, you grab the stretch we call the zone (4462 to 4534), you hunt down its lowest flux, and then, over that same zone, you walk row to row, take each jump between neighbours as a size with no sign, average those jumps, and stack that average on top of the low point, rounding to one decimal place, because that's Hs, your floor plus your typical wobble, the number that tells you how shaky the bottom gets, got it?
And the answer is 13.6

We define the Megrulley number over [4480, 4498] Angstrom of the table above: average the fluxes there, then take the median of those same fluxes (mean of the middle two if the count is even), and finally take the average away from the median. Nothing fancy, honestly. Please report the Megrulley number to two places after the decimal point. 0.12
